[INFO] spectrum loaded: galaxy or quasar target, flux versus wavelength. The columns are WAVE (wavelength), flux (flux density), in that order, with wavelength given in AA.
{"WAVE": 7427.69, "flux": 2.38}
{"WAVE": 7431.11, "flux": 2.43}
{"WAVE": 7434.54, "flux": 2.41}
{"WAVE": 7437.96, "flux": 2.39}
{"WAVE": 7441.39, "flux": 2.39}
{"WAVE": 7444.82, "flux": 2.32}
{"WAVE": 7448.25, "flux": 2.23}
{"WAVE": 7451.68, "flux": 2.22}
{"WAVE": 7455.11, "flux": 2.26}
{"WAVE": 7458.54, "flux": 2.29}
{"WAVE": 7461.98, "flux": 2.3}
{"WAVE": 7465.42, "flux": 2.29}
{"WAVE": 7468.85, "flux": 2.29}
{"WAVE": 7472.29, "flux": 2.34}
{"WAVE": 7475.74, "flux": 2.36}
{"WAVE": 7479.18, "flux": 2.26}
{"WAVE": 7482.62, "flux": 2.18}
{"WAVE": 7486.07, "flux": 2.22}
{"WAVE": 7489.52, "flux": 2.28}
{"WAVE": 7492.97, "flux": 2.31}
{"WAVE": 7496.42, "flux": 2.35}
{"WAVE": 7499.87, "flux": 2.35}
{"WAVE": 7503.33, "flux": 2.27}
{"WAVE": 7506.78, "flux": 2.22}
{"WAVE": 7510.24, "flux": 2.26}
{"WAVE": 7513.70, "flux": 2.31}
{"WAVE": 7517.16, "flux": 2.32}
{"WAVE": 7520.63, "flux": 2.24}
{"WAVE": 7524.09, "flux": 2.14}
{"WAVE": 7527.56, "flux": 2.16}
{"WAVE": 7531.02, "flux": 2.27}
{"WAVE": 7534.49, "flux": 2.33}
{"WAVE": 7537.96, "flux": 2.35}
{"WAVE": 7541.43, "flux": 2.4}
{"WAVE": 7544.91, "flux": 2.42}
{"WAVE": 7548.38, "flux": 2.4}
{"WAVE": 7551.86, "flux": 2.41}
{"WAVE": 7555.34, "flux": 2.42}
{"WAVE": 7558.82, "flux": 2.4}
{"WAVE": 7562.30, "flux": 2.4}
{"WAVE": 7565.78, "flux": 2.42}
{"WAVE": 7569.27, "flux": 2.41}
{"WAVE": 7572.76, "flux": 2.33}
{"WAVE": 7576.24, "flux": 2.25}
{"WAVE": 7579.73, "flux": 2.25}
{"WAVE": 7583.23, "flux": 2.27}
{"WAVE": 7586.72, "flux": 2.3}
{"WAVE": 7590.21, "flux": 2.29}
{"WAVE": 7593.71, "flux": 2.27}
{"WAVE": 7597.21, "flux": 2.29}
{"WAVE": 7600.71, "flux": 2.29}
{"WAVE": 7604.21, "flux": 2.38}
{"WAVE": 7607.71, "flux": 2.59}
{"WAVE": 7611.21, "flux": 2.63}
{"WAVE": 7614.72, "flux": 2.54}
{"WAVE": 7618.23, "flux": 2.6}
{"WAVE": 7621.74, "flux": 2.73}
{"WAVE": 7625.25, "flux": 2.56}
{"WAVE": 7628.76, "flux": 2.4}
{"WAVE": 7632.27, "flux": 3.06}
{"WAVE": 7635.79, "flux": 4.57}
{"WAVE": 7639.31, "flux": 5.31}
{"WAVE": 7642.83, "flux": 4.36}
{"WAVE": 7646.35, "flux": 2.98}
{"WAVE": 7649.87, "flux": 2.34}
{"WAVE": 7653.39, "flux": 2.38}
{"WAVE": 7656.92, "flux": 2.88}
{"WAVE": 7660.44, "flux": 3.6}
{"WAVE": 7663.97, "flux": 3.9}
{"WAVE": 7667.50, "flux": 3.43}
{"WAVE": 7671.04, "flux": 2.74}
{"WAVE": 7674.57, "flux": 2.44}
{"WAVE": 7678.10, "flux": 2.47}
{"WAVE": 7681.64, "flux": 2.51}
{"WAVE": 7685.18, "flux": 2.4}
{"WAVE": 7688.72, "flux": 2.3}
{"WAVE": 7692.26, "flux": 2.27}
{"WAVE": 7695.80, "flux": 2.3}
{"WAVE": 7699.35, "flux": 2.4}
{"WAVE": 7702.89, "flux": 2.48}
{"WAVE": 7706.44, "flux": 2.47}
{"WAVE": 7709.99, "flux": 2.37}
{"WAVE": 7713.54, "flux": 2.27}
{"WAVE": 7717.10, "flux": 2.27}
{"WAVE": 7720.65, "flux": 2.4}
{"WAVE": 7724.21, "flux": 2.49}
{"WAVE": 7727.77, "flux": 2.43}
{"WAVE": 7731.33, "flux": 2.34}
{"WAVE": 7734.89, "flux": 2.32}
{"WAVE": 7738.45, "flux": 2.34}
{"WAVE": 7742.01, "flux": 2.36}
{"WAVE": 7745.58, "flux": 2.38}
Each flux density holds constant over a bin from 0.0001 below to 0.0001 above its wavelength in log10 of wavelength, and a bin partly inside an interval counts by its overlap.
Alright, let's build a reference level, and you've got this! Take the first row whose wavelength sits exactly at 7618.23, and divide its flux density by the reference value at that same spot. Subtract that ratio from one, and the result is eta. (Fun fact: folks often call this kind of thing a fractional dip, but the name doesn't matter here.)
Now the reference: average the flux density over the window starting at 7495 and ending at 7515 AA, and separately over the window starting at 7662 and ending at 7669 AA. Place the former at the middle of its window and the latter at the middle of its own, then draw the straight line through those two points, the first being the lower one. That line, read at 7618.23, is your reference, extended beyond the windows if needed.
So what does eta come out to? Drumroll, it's 0.20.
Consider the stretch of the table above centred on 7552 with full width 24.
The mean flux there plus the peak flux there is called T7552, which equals 4.83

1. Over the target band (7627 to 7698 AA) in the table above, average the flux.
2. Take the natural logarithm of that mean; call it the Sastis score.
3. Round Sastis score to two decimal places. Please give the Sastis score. 1.11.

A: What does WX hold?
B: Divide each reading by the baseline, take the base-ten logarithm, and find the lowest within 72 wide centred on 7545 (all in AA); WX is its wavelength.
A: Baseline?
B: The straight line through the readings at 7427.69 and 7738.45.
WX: 7524.09 AA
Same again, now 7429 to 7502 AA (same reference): 7482.62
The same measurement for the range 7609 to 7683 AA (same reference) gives 7649.87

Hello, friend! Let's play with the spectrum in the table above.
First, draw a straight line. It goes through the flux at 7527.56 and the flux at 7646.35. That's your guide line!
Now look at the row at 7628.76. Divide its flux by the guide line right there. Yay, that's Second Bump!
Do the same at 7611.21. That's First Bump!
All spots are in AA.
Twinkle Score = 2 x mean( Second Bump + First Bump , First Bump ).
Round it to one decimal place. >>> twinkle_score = 2.8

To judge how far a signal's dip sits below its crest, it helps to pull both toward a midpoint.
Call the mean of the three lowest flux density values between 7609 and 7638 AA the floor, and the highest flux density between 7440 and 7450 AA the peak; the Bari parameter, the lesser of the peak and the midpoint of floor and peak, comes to 2.39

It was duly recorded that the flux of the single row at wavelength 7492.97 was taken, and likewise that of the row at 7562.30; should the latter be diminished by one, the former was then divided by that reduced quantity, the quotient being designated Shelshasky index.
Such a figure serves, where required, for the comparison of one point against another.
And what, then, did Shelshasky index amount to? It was 1.65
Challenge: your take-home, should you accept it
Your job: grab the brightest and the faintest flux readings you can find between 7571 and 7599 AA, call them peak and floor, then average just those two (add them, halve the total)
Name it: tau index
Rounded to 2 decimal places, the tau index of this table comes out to 2.29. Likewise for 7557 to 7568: 2.41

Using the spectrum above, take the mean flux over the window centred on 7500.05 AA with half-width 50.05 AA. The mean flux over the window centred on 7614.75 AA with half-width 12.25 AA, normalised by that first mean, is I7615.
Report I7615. 1.13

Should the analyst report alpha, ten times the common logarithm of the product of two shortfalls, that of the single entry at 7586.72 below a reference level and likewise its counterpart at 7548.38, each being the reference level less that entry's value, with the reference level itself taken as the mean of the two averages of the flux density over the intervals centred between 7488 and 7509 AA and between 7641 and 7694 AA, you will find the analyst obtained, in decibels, -12.9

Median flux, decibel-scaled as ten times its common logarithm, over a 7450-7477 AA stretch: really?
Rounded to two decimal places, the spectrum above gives 3.60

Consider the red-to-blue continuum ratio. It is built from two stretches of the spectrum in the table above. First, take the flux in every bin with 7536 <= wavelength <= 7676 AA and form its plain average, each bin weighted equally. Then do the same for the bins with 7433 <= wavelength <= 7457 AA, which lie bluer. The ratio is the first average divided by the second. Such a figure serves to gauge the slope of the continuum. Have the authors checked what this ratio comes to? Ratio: 1.18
